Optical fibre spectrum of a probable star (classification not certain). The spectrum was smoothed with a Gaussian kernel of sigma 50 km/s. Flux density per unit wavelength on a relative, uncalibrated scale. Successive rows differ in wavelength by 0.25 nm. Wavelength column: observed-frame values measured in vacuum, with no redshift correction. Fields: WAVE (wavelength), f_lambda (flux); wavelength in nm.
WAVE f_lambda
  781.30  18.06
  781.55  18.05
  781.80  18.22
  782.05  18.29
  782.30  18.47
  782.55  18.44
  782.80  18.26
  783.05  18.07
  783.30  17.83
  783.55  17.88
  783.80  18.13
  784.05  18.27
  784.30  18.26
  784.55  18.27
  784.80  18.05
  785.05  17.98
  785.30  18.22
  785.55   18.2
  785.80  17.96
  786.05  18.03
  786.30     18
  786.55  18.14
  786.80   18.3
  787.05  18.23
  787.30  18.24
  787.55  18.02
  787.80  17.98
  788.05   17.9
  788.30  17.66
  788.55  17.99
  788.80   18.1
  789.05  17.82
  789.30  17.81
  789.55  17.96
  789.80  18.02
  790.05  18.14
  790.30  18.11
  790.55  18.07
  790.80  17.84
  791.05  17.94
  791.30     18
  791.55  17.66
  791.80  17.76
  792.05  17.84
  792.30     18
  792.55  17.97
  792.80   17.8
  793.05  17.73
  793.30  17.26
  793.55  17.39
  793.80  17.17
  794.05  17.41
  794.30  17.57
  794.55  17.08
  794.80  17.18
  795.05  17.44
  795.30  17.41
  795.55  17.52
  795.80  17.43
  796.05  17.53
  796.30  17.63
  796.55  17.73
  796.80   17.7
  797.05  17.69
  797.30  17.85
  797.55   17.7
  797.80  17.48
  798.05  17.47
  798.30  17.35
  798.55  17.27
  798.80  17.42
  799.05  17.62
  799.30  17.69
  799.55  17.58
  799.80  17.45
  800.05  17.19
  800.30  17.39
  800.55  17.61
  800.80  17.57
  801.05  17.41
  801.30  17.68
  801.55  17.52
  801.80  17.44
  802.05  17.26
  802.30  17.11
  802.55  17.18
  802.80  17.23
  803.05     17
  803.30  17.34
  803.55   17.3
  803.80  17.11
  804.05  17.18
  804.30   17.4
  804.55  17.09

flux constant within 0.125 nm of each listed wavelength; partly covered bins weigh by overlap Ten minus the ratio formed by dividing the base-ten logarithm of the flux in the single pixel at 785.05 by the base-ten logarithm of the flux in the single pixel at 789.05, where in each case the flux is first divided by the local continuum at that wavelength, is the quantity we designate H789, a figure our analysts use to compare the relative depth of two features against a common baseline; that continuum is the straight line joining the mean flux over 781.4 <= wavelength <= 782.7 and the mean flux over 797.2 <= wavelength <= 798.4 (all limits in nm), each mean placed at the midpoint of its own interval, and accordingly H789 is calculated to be 8.9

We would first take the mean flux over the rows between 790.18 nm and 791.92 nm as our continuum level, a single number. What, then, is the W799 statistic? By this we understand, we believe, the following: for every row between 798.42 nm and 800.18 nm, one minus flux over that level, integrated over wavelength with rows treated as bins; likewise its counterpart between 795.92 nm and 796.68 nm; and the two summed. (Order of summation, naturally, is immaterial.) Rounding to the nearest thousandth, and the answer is 0.056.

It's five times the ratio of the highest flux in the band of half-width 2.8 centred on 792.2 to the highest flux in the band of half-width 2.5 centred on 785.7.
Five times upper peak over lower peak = 4.96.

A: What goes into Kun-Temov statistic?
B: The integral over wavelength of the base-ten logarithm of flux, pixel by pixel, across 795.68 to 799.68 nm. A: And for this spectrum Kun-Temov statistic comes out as 4.98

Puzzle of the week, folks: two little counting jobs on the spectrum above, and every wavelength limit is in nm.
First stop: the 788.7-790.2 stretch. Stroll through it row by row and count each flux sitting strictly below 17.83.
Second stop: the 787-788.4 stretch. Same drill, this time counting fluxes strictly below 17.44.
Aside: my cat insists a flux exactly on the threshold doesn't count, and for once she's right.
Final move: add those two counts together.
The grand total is 2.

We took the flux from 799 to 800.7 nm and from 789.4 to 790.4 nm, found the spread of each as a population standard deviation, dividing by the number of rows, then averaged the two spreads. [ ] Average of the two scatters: 0.12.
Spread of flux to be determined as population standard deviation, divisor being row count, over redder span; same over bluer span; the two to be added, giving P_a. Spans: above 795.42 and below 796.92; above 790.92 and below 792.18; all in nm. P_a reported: 0.23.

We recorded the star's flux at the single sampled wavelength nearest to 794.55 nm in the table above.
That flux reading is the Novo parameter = 17.08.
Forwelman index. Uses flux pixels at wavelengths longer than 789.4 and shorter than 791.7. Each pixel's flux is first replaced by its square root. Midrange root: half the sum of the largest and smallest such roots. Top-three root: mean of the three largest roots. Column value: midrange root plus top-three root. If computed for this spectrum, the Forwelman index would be 8.49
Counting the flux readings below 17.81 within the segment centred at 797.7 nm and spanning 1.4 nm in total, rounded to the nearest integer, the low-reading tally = 5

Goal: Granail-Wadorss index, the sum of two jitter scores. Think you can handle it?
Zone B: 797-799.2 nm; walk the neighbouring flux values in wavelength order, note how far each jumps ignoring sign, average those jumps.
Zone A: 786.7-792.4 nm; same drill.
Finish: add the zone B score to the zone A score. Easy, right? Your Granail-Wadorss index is 0.266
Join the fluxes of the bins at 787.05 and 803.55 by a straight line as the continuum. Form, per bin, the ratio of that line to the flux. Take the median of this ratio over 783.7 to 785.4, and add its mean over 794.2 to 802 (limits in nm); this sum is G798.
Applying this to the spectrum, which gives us 2.01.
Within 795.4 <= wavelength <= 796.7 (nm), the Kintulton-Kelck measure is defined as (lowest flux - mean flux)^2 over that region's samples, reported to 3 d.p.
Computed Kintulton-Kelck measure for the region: 0.019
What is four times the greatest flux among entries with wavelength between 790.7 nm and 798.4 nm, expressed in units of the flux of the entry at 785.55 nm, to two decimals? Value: 3.96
